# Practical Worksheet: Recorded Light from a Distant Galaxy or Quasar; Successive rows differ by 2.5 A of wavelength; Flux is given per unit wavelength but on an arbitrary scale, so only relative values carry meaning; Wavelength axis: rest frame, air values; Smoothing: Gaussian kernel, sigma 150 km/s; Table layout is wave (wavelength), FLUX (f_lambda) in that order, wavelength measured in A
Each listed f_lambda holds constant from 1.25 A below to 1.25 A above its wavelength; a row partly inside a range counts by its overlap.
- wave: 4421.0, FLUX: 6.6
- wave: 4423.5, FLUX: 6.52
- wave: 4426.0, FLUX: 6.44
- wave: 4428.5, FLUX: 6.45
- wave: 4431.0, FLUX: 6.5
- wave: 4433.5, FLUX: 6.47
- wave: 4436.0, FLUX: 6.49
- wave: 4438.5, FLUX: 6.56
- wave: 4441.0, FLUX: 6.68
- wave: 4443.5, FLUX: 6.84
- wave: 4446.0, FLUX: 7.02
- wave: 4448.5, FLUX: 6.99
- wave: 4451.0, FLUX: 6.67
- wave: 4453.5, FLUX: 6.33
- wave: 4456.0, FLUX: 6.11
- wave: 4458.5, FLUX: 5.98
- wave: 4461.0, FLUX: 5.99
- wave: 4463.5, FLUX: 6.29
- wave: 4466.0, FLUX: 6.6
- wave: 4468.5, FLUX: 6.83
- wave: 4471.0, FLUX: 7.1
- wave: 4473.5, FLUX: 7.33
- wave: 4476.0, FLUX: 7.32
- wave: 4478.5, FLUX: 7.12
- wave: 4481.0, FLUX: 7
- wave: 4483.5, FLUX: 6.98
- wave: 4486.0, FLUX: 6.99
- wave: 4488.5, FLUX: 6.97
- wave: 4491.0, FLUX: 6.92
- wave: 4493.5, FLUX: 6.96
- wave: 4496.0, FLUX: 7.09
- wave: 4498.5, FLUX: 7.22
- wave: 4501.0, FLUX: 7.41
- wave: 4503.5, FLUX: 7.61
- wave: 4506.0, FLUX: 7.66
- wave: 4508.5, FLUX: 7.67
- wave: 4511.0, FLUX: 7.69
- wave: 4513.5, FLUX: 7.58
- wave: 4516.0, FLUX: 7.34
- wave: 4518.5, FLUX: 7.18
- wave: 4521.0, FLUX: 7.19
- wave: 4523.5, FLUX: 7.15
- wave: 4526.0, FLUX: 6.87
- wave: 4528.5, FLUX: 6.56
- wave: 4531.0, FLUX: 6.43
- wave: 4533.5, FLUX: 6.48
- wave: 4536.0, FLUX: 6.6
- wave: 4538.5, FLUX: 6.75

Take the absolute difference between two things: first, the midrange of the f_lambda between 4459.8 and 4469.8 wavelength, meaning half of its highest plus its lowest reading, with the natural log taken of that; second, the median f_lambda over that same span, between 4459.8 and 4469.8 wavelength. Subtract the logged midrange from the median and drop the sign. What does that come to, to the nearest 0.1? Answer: 4.6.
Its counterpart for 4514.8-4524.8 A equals 5.2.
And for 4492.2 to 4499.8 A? 5.1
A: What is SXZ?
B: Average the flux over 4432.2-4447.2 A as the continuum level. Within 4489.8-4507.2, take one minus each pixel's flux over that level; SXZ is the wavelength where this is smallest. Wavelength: 4506.0 A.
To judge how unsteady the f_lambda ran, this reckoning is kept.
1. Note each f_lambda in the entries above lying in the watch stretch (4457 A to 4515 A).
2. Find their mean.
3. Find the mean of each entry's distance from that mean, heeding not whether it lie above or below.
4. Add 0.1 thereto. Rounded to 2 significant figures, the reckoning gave 0.46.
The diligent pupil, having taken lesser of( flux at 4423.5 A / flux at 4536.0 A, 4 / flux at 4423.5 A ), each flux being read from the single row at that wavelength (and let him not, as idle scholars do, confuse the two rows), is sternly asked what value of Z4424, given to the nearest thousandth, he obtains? 0.613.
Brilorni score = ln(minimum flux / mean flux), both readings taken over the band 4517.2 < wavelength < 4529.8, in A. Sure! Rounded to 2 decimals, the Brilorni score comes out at -0.06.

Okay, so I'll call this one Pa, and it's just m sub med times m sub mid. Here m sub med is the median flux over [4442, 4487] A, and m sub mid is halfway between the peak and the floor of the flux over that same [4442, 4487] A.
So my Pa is 46.0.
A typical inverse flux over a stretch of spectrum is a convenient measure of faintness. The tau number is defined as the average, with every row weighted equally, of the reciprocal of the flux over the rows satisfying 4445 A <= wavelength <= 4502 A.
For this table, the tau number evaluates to 0.147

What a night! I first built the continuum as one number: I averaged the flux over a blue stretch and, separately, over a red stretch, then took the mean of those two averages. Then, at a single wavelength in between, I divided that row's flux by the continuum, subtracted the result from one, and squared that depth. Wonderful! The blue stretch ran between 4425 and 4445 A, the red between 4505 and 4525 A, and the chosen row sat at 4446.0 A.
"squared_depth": 0.0000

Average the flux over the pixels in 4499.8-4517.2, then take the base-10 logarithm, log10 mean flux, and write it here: 0.879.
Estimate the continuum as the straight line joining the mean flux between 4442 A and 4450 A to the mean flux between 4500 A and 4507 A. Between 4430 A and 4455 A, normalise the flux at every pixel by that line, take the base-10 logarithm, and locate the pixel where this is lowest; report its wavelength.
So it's 4453.5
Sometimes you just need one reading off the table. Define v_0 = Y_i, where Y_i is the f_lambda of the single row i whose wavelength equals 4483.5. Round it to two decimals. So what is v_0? 6.98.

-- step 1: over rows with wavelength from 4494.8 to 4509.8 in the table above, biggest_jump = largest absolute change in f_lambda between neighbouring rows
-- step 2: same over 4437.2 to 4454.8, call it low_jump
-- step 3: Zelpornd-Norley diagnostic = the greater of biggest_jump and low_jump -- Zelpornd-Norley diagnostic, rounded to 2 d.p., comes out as 0.34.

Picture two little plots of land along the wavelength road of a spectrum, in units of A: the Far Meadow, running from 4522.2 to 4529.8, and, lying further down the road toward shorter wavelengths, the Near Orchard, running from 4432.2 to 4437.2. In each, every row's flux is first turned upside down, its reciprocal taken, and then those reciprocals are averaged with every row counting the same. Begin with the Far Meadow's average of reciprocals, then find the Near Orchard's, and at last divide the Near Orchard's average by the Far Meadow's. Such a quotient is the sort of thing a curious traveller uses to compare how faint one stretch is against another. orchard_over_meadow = 1.06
